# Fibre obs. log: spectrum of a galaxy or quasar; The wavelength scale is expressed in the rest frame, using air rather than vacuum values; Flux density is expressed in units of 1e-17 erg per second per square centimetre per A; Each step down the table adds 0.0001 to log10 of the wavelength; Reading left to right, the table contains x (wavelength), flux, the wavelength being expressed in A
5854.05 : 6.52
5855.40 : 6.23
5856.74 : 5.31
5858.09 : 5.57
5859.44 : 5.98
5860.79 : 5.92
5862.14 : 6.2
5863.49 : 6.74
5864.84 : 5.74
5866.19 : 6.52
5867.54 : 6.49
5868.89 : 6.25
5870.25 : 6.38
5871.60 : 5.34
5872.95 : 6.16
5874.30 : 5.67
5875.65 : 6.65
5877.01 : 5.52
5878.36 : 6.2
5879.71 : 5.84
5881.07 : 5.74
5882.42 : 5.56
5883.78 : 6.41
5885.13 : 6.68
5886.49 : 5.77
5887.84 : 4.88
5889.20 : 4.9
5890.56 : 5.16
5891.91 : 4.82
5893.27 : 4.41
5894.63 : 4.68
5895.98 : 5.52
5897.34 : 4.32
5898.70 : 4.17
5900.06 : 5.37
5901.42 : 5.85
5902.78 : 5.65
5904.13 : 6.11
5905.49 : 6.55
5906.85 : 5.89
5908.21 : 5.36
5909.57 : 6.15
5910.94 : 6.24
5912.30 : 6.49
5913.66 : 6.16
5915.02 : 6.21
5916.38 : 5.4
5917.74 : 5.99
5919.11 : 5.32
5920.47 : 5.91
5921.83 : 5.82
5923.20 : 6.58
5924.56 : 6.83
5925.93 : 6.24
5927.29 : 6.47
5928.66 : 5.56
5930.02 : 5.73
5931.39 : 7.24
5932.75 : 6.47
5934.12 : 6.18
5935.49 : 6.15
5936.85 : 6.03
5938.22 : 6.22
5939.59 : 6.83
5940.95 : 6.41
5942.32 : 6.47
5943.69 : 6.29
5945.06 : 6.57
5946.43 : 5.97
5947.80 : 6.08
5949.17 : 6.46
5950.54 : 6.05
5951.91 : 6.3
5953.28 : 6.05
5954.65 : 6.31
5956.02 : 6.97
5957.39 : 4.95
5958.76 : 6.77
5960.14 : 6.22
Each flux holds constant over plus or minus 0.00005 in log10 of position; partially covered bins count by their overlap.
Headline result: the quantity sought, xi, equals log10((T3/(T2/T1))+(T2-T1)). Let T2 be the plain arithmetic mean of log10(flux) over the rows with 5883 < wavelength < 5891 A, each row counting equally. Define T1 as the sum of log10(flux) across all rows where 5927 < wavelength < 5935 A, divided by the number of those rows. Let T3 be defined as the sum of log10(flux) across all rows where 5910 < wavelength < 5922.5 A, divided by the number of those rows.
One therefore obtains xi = -0.111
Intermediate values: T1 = 0.796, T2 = 0.747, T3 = 0.774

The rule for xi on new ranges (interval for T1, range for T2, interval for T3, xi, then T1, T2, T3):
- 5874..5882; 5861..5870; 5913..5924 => -0.112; 0.773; 0.800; 0.772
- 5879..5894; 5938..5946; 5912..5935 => -0.102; 0.735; 0.810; 0.788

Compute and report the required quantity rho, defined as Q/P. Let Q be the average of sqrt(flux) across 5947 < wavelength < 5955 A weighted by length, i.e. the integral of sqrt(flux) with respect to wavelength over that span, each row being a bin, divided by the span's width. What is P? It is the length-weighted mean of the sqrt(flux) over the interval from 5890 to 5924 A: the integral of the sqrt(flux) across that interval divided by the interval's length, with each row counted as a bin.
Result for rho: 1.05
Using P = 2.36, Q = 2.49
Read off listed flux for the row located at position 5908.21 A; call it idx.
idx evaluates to 5.36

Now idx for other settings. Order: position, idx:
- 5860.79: 5.92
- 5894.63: 4.68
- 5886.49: 5.77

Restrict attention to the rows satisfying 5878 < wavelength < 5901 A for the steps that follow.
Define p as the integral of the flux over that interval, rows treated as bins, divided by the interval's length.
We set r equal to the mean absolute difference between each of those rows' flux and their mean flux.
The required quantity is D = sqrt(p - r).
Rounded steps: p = 5.3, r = 0.61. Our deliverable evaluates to 2.17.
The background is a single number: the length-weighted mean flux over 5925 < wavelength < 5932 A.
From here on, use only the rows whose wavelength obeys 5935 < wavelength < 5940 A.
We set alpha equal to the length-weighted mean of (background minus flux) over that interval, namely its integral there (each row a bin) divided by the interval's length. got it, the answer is 0.0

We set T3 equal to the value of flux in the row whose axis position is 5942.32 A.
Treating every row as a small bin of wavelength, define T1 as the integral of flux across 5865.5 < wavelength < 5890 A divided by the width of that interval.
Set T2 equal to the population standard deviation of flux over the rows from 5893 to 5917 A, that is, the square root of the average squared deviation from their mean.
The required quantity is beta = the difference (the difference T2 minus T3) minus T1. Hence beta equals -11.7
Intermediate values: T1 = 5.94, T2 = 0.73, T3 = 6.47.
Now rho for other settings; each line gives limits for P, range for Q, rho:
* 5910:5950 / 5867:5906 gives 0.95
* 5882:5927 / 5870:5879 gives 1.03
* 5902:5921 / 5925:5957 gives 1.03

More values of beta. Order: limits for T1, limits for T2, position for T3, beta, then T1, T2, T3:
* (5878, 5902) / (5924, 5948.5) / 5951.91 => -11.2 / 5.33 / 0.39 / 6.3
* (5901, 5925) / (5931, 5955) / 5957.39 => -10.7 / 6.02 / 0.31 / 4.95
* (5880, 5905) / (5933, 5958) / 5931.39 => -12.2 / 5.35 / 0.41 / 7.24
